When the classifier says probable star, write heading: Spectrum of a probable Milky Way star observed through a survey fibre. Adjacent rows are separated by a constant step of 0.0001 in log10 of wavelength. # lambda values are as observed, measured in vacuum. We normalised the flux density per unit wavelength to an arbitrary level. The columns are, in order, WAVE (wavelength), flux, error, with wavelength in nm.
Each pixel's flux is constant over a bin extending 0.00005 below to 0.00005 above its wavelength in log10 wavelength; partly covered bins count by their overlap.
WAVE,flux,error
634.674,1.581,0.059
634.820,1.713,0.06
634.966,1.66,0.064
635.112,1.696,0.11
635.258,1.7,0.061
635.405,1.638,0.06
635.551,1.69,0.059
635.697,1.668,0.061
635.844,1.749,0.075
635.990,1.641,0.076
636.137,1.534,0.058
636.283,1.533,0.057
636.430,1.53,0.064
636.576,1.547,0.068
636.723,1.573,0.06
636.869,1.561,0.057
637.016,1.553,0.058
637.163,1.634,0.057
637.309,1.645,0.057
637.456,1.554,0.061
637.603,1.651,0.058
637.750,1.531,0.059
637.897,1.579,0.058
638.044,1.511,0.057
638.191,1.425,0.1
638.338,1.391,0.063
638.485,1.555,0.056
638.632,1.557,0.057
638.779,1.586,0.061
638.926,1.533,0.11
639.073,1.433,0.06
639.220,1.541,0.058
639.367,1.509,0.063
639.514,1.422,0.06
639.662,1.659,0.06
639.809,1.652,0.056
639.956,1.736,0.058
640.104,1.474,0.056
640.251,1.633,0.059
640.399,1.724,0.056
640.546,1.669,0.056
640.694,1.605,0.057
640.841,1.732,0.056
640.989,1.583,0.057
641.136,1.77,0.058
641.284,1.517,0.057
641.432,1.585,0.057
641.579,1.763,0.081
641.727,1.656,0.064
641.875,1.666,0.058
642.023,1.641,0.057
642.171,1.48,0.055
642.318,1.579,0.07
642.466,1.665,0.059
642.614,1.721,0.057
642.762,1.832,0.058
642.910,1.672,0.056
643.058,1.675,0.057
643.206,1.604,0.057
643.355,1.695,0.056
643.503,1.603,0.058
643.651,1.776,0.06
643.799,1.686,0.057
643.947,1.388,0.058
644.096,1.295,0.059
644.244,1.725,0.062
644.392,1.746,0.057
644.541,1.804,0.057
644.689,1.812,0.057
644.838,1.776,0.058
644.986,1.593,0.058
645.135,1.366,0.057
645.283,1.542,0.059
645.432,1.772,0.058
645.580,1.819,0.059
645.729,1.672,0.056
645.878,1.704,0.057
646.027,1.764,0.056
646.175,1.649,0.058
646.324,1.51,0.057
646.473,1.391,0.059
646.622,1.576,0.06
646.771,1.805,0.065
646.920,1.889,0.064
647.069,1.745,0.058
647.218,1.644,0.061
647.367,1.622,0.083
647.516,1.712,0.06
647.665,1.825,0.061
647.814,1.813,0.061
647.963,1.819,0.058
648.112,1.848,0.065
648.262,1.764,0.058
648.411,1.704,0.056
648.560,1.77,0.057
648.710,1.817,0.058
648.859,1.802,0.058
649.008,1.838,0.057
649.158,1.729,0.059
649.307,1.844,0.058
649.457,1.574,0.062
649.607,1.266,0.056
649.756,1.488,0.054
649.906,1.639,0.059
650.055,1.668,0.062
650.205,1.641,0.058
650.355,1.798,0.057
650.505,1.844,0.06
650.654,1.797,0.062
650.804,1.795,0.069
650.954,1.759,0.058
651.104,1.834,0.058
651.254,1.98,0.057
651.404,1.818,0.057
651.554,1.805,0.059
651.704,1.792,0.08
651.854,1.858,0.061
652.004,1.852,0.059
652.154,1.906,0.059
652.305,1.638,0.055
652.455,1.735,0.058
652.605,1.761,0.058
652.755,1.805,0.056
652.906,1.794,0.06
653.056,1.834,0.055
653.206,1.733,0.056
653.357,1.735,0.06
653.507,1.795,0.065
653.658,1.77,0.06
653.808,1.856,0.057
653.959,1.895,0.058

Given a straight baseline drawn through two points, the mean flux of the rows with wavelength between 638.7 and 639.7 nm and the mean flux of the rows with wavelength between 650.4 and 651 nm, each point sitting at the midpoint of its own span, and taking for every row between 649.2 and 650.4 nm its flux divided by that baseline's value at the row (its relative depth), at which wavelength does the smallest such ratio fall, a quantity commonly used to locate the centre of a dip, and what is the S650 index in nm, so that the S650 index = 649.607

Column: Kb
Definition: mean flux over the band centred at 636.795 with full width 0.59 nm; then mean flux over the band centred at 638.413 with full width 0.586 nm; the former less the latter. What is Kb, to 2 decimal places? 0.08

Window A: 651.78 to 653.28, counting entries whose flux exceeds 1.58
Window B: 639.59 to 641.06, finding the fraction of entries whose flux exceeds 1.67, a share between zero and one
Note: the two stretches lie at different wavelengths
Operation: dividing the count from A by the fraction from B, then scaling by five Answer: 167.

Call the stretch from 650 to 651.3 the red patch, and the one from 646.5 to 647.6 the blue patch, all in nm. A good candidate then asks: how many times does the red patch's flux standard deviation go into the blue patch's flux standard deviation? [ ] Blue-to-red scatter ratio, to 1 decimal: 1.1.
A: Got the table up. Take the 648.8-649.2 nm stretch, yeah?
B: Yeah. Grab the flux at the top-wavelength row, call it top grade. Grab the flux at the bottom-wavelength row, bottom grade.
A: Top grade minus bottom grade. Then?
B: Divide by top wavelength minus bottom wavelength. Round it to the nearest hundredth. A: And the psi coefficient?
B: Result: -0.24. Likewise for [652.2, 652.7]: 0.41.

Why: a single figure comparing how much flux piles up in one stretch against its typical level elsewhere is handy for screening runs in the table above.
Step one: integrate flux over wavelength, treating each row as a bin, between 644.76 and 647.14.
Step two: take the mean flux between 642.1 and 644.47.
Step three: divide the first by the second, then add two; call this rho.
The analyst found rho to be 4.42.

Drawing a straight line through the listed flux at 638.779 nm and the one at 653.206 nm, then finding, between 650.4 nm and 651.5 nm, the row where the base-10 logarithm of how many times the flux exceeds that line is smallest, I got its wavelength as 650.954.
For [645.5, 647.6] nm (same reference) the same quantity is 646.473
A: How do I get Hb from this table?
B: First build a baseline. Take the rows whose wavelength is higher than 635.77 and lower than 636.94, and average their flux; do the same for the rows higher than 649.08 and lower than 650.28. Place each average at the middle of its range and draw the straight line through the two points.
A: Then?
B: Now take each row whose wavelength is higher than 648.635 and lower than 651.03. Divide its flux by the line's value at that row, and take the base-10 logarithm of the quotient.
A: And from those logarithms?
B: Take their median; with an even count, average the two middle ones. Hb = 0.04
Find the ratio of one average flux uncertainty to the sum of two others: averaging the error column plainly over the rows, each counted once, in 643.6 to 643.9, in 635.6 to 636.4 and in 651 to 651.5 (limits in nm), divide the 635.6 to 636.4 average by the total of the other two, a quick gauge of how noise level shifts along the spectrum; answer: 0.56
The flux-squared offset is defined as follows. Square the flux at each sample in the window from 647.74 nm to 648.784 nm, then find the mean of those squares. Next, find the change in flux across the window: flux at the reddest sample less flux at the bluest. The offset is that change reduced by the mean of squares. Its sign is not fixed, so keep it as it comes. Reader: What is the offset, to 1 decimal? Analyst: -3.2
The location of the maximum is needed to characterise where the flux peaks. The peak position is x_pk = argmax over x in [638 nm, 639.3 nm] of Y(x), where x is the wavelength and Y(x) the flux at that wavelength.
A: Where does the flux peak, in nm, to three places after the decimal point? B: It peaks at 638.779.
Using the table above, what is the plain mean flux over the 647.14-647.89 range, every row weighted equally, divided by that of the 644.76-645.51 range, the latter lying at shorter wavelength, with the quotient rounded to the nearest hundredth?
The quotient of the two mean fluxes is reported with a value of 1.07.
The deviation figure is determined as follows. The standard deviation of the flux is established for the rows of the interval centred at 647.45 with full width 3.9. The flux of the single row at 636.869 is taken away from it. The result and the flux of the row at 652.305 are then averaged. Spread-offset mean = 0.10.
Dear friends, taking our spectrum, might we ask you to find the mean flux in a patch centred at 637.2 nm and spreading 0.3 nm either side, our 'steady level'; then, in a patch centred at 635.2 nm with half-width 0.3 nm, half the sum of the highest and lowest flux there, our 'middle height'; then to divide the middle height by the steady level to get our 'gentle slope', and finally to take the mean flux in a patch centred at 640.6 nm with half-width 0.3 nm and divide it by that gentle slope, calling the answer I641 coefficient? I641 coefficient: 1.61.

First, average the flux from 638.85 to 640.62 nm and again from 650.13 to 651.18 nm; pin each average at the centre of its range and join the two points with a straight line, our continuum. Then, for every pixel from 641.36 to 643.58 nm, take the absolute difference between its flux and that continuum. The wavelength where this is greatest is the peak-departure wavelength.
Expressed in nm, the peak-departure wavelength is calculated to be 642.762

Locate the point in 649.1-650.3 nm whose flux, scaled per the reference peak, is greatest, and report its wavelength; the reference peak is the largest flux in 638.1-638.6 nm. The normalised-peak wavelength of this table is 649.307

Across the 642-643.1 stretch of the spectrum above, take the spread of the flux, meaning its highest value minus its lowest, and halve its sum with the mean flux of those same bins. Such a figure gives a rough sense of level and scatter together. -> 1.01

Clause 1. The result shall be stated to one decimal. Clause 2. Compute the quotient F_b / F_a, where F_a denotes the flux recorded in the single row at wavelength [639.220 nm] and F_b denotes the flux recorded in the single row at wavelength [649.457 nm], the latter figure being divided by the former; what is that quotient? 1.0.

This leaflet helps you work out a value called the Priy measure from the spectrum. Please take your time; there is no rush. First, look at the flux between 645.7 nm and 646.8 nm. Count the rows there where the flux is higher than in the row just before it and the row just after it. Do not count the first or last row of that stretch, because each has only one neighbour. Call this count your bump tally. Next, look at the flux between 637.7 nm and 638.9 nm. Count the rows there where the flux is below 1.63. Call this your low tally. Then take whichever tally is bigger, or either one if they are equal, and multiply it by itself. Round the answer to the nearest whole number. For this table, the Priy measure 64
